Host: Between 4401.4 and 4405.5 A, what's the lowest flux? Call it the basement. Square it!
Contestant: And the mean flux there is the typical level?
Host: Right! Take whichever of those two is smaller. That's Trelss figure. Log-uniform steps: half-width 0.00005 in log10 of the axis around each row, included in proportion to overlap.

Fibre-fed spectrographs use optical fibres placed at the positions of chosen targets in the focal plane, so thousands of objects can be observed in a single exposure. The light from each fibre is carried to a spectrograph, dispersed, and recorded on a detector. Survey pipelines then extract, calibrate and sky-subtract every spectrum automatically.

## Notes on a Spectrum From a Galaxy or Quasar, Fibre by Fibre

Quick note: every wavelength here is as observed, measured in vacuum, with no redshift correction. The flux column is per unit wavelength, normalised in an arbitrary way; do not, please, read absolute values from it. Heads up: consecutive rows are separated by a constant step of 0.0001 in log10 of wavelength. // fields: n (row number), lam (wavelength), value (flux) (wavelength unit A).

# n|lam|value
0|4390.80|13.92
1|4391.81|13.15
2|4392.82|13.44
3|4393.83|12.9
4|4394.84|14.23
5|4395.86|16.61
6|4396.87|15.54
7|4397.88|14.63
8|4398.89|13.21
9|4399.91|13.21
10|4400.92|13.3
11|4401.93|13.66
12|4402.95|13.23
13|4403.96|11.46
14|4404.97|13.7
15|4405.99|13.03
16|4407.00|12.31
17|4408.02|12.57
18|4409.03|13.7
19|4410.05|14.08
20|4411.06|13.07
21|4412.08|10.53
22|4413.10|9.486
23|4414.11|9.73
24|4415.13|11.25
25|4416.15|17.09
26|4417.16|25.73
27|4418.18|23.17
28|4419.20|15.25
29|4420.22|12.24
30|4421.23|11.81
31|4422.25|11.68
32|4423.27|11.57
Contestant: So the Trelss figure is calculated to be 13.0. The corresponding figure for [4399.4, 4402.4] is 13.4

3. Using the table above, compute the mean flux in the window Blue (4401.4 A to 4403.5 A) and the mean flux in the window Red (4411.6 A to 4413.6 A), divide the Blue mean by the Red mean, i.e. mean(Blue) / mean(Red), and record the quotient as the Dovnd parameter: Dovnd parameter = 1.34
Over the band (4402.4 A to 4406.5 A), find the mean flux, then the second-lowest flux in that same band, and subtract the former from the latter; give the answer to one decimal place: 0.2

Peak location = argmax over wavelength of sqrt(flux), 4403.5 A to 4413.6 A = 4410.05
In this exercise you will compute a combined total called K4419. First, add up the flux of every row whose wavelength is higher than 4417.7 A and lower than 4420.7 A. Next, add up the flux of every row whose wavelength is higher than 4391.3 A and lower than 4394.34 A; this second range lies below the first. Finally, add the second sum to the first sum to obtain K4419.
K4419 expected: 90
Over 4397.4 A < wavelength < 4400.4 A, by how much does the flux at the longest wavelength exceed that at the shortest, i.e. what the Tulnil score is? -1.4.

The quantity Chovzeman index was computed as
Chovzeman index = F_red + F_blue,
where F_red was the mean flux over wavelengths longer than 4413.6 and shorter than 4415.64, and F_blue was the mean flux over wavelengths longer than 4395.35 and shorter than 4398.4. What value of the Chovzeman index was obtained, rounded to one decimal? 26.1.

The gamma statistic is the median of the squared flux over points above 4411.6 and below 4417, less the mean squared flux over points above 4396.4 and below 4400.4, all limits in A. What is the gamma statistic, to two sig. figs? -90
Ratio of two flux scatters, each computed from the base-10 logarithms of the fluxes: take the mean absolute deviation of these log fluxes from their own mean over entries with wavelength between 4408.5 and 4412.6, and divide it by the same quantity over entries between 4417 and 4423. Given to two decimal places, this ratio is 0.33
